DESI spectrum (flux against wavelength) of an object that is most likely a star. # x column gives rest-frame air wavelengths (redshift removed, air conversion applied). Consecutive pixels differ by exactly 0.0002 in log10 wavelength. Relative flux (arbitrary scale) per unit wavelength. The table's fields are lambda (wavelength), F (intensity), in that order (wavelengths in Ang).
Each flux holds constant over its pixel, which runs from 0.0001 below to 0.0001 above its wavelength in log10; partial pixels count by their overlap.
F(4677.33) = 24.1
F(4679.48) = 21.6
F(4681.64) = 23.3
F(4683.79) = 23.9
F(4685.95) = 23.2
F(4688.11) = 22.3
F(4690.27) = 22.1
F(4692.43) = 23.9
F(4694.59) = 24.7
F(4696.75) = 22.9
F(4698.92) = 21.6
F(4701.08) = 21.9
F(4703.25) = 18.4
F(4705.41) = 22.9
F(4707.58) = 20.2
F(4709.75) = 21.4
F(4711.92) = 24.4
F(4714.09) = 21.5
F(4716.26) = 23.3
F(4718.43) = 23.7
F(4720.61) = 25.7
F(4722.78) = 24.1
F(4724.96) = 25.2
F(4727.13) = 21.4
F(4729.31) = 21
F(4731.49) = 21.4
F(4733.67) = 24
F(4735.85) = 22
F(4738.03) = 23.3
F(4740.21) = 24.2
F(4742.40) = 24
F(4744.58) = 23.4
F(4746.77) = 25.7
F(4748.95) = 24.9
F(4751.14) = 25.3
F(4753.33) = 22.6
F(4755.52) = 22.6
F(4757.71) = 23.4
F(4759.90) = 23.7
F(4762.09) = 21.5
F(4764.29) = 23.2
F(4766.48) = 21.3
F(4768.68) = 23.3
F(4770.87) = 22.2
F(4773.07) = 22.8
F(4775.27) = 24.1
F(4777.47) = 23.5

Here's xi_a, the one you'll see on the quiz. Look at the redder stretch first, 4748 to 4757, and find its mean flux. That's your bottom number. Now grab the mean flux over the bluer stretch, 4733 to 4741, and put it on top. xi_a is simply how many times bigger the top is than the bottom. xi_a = 0.98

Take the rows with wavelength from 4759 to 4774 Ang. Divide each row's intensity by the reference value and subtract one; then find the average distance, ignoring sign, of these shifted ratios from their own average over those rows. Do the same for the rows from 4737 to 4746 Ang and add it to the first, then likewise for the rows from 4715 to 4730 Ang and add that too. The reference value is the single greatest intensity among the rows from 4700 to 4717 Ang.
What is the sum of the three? 0.10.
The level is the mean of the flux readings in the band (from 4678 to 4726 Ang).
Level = 22.8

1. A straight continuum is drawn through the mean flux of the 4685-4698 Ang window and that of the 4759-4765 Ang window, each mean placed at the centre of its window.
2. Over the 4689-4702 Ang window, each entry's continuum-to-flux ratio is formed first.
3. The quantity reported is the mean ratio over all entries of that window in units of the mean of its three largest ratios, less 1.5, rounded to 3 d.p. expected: -0.541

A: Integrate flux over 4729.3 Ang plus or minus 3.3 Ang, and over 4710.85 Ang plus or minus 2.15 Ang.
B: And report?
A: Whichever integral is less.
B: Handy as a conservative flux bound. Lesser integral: 99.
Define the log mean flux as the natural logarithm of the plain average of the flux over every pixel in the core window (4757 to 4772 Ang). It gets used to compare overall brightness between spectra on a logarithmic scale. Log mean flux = 3.120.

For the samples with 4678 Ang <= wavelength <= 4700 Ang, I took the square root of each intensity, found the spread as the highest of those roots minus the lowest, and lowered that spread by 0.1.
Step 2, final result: 0.22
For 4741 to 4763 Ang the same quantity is 0.33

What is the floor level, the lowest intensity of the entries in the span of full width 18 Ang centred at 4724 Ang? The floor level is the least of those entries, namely 21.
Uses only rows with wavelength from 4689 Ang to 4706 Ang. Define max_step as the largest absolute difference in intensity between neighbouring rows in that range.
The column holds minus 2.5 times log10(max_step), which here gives -1.6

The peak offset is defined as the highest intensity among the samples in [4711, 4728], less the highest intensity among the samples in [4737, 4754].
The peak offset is 0.0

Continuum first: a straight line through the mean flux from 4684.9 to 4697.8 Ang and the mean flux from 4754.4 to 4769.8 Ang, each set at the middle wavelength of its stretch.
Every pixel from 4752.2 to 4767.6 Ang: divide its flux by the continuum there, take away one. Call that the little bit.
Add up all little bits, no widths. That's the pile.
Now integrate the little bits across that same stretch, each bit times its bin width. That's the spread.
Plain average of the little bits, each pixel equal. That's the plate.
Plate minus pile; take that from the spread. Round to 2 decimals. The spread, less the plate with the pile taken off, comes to -0.11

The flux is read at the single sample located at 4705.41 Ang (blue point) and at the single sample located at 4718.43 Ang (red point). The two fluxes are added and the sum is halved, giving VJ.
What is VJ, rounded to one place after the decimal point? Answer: 23.3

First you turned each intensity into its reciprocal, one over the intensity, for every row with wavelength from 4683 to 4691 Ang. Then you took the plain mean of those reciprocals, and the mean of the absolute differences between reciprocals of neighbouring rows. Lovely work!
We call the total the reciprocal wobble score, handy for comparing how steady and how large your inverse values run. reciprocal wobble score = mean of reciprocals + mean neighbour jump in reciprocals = 0.0449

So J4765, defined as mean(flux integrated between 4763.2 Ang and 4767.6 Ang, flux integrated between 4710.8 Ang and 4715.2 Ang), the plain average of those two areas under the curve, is 99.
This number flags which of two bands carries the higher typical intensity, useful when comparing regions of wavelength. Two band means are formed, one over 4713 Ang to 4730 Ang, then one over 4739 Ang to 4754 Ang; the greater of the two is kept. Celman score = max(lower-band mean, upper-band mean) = 24.3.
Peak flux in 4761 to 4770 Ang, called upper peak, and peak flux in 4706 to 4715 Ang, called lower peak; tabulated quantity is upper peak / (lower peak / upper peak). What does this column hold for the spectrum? 22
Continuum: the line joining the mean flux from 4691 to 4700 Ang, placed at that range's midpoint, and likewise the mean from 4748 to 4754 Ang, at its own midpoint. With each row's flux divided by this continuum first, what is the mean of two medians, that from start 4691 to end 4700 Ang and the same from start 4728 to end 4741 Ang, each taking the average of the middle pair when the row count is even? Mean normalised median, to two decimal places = 0.97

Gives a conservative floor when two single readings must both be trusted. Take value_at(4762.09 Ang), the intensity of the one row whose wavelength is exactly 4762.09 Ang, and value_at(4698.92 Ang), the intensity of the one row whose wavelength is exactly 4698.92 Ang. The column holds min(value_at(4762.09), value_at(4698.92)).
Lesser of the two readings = 21.5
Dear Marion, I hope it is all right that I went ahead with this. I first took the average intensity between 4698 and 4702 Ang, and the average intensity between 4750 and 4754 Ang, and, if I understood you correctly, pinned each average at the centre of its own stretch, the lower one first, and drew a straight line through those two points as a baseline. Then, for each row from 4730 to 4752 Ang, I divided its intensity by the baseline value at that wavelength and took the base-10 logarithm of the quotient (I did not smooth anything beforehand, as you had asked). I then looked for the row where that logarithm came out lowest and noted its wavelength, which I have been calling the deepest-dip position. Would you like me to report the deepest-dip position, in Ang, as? 4731.49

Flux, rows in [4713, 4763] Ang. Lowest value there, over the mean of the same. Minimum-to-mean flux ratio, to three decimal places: 0.898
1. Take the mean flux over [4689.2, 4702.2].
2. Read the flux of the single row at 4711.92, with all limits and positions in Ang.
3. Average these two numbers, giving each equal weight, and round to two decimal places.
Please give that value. 23.62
